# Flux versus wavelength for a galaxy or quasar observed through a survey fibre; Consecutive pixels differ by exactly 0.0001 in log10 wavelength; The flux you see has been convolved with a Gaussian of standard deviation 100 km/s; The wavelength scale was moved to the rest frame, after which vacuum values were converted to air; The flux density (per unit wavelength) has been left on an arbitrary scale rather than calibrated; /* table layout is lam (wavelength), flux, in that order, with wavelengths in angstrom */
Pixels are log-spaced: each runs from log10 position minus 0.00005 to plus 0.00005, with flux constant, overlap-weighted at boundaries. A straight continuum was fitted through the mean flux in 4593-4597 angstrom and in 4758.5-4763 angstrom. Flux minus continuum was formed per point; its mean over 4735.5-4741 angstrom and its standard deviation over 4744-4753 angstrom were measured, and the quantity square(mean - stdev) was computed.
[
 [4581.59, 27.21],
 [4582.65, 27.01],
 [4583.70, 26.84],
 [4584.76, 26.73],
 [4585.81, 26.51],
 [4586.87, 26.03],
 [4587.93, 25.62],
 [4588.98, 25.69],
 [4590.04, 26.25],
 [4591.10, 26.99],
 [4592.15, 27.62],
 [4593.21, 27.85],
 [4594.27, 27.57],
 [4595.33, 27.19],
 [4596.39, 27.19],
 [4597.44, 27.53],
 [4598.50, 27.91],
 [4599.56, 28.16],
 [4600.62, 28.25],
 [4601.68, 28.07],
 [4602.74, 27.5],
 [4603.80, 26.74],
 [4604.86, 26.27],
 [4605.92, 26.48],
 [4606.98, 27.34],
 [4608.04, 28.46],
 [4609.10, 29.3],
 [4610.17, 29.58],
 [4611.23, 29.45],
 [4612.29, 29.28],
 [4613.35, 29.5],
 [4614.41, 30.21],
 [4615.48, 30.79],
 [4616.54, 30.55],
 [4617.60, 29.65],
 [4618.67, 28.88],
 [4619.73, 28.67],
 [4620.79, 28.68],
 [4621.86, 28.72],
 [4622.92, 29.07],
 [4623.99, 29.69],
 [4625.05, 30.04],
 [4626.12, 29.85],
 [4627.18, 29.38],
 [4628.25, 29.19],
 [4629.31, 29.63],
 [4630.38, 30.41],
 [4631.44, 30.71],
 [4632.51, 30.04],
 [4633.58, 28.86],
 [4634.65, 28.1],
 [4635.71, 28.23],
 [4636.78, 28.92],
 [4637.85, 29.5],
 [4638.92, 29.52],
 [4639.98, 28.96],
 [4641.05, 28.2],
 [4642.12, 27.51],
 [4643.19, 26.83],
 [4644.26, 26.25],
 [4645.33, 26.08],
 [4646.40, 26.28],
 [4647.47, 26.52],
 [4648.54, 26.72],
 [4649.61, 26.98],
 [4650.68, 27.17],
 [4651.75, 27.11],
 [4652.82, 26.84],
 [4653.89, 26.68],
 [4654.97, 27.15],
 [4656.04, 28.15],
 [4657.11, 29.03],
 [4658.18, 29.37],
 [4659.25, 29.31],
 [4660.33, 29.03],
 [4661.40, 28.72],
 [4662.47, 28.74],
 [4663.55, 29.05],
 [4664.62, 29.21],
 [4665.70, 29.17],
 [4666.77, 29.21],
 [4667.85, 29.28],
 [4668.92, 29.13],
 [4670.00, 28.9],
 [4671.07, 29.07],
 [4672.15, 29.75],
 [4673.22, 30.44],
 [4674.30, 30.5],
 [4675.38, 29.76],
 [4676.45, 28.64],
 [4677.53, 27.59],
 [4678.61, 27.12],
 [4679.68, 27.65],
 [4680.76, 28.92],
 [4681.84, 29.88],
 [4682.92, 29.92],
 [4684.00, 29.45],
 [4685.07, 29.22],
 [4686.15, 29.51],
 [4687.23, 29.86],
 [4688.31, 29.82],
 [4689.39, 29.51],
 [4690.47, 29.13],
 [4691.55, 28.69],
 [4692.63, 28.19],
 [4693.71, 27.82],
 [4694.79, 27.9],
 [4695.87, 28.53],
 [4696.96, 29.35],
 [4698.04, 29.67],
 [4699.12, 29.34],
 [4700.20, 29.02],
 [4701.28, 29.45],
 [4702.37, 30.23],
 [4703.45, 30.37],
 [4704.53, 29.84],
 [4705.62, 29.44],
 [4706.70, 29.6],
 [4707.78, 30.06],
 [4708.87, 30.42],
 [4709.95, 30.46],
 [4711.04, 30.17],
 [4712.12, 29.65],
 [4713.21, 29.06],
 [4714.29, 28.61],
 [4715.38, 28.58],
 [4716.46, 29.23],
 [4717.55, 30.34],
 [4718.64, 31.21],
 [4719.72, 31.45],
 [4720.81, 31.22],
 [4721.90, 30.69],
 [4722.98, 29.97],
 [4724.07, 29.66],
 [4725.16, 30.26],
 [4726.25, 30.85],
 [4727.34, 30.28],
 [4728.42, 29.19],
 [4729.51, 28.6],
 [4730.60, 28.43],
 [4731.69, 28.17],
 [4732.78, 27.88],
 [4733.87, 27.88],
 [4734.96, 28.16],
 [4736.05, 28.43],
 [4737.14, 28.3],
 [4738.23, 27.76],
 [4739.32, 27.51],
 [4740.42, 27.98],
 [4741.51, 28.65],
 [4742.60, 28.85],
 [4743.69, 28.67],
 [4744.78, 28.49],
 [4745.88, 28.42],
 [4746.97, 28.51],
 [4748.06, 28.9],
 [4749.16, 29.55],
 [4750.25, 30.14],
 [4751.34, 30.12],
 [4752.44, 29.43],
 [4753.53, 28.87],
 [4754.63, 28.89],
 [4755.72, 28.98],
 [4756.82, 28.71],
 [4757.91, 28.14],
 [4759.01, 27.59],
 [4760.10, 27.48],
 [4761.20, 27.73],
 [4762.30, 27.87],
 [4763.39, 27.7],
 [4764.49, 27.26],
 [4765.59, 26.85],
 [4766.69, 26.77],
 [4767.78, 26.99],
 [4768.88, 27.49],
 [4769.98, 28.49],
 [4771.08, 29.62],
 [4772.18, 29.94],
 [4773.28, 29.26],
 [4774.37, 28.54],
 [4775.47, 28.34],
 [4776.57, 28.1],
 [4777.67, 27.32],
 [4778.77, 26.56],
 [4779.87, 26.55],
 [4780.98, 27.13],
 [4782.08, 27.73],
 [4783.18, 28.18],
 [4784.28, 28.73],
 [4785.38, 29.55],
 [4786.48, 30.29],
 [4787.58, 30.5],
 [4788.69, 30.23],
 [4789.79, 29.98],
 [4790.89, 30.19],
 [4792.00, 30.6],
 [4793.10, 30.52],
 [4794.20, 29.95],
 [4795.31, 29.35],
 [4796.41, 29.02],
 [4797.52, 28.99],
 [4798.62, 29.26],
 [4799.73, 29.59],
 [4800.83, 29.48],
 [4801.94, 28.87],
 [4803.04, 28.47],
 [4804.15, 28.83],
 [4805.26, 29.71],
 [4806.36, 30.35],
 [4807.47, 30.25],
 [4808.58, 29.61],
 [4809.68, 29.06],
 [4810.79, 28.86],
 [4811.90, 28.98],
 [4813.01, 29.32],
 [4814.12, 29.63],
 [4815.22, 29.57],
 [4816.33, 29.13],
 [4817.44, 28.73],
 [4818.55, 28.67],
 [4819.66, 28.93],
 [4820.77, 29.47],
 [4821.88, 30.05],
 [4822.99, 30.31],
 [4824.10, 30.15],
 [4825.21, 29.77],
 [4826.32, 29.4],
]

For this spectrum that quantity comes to 0.1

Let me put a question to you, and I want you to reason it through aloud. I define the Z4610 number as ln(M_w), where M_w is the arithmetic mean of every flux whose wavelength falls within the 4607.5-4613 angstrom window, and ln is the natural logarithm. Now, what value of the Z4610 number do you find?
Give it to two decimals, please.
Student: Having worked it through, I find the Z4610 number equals 3.37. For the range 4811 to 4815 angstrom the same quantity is 3.38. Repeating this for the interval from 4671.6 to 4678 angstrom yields 3.38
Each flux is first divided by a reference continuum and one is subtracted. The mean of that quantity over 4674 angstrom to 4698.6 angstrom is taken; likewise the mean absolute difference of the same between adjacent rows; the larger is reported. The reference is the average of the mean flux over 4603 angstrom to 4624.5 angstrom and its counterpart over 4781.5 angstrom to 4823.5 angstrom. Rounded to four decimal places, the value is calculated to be 0.0178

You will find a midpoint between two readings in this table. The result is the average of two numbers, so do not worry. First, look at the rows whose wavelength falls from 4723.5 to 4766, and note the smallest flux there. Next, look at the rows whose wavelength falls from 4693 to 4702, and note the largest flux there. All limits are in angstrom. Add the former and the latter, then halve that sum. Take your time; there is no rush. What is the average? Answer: 28.26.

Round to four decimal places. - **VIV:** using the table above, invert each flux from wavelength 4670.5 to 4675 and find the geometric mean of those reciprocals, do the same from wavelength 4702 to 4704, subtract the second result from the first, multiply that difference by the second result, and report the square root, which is 0.0036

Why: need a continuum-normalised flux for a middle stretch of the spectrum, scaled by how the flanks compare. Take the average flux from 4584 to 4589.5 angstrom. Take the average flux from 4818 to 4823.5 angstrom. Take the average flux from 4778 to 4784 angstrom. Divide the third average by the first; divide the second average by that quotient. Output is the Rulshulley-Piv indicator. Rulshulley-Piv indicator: 28.3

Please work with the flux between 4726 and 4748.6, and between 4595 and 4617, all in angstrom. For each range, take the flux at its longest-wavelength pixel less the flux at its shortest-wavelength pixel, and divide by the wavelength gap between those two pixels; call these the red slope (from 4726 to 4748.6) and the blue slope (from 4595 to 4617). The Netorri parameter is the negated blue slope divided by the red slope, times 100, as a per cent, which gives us 177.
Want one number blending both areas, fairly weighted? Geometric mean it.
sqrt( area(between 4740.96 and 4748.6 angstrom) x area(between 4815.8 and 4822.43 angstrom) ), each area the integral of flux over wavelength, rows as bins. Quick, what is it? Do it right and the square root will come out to 206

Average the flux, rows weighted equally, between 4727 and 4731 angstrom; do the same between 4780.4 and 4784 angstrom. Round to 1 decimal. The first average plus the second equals 56.8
